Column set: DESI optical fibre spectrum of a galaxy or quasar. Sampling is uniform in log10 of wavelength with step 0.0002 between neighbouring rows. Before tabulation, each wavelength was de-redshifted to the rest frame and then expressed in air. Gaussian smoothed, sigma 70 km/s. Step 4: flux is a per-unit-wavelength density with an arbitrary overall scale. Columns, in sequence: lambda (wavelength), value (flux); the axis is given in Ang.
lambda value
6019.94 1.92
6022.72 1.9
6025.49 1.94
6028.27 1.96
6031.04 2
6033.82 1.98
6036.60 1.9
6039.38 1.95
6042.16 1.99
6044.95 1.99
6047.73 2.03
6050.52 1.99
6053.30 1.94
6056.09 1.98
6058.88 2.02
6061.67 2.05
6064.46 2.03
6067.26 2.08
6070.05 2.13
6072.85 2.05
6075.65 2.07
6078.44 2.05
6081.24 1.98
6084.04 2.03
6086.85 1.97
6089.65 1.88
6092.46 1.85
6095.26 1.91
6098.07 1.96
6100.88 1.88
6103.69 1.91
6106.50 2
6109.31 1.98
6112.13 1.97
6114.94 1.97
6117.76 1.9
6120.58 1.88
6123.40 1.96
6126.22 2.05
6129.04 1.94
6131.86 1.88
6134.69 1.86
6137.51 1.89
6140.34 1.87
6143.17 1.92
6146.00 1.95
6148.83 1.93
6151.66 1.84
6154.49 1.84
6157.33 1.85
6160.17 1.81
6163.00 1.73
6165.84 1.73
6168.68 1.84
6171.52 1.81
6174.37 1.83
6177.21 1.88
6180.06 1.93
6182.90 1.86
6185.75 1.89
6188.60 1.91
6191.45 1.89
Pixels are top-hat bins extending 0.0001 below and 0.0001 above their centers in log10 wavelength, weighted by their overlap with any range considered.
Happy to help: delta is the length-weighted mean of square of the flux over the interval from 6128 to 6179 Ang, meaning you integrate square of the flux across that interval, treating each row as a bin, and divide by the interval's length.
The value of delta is 3.4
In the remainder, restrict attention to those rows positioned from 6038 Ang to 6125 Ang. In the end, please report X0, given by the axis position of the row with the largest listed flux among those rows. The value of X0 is 6070.05 Ang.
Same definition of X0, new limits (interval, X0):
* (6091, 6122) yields 6106.50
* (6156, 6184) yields 6180.06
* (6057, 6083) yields 6070.05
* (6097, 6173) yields 6126.22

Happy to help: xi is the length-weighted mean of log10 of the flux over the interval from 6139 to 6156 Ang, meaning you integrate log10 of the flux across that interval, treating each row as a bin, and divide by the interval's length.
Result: 0.277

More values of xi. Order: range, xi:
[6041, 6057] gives 0.298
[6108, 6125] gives 0.289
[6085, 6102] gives 0.281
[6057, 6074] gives 0.313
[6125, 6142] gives 0.282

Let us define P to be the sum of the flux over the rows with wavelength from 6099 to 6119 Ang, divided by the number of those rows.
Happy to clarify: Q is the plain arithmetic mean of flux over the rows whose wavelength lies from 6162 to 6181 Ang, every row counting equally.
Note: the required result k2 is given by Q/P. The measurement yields 0.94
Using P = 1.94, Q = 1.82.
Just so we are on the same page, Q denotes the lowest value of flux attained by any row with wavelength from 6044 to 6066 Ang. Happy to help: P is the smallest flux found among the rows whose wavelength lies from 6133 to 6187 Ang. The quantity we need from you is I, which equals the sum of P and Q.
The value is 3.67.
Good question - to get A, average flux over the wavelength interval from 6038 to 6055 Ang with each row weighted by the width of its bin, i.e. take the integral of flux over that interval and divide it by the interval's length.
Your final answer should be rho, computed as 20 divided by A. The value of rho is 10.1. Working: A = 1.98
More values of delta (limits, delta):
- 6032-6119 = 3.9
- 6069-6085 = 4.2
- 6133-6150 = 3.6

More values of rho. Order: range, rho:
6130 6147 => 10.6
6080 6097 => 10.3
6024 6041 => 10.2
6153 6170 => 11.1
